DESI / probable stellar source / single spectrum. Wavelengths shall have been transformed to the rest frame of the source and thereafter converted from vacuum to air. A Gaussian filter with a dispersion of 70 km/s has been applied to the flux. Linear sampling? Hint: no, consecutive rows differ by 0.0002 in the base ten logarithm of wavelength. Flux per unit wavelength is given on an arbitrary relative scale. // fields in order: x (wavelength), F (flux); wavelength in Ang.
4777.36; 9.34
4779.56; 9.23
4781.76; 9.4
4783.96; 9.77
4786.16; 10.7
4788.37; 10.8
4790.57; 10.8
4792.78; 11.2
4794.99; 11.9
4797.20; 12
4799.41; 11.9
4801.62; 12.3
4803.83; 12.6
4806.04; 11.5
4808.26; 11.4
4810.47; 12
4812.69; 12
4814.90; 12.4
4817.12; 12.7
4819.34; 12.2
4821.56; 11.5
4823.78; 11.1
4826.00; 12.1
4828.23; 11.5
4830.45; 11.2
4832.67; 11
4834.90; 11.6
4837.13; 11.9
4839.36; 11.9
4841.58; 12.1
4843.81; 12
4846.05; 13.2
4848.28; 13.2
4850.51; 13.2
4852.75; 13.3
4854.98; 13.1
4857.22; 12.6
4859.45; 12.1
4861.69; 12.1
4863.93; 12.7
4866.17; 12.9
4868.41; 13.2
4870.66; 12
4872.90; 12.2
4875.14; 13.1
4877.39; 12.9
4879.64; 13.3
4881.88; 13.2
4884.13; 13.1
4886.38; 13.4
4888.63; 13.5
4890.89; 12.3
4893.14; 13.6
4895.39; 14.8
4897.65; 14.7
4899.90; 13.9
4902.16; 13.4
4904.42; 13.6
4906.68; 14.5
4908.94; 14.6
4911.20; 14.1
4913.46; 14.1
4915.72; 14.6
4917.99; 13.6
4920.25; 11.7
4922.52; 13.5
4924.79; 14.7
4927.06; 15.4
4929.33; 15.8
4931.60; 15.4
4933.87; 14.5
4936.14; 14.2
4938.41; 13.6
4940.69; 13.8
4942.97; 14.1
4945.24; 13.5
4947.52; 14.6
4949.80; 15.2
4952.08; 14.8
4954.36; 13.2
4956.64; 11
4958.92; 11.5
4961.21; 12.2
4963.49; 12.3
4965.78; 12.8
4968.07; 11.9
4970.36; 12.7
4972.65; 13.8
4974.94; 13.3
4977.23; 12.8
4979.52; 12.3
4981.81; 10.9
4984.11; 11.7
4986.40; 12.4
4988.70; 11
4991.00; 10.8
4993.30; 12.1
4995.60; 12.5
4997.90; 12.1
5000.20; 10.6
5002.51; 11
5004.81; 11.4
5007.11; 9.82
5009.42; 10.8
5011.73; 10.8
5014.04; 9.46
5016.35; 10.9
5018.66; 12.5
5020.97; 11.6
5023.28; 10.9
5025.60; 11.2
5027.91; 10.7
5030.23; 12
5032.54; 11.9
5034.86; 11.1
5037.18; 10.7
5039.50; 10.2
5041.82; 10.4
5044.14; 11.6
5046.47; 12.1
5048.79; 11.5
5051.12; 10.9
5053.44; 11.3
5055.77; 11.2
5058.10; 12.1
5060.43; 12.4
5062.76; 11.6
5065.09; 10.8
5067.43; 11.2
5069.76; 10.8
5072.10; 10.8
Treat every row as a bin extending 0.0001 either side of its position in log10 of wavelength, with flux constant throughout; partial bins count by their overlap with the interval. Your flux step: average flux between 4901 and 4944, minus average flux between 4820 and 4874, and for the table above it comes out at 1.9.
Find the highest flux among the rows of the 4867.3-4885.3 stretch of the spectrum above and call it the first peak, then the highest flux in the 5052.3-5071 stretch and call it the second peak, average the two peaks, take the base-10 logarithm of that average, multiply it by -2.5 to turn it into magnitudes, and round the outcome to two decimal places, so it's -2.77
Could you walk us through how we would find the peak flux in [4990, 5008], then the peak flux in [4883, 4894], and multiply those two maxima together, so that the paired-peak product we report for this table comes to 170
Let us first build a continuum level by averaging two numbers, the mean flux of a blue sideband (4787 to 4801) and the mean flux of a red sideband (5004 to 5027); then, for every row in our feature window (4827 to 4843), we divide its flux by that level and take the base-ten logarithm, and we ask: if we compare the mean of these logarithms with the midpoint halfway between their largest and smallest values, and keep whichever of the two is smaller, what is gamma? 0.013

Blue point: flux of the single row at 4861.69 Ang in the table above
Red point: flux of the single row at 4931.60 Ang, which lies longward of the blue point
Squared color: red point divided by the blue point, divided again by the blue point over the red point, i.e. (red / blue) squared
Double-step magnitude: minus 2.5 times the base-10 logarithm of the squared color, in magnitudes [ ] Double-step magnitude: -0.52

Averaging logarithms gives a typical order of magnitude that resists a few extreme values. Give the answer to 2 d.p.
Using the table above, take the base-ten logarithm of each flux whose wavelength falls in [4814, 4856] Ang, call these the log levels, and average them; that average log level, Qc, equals 1.08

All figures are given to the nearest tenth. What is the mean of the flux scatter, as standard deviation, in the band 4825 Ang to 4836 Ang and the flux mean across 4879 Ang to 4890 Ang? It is 6.8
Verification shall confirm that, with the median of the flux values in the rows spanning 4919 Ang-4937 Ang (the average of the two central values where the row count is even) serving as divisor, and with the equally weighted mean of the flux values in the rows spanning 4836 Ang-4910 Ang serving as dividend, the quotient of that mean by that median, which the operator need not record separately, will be 0.90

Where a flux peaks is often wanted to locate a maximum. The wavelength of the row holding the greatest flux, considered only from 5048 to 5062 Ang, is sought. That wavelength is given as 5060.43 Ang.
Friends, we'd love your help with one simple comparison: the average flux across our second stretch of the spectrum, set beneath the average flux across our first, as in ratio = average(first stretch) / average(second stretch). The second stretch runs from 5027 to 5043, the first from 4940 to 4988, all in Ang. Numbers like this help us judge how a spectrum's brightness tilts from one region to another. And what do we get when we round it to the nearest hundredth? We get 1.17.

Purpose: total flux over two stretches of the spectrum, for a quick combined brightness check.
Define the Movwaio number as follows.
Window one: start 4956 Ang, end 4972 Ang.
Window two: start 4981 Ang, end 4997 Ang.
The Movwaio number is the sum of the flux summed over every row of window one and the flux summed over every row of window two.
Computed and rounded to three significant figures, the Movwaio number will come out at 166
